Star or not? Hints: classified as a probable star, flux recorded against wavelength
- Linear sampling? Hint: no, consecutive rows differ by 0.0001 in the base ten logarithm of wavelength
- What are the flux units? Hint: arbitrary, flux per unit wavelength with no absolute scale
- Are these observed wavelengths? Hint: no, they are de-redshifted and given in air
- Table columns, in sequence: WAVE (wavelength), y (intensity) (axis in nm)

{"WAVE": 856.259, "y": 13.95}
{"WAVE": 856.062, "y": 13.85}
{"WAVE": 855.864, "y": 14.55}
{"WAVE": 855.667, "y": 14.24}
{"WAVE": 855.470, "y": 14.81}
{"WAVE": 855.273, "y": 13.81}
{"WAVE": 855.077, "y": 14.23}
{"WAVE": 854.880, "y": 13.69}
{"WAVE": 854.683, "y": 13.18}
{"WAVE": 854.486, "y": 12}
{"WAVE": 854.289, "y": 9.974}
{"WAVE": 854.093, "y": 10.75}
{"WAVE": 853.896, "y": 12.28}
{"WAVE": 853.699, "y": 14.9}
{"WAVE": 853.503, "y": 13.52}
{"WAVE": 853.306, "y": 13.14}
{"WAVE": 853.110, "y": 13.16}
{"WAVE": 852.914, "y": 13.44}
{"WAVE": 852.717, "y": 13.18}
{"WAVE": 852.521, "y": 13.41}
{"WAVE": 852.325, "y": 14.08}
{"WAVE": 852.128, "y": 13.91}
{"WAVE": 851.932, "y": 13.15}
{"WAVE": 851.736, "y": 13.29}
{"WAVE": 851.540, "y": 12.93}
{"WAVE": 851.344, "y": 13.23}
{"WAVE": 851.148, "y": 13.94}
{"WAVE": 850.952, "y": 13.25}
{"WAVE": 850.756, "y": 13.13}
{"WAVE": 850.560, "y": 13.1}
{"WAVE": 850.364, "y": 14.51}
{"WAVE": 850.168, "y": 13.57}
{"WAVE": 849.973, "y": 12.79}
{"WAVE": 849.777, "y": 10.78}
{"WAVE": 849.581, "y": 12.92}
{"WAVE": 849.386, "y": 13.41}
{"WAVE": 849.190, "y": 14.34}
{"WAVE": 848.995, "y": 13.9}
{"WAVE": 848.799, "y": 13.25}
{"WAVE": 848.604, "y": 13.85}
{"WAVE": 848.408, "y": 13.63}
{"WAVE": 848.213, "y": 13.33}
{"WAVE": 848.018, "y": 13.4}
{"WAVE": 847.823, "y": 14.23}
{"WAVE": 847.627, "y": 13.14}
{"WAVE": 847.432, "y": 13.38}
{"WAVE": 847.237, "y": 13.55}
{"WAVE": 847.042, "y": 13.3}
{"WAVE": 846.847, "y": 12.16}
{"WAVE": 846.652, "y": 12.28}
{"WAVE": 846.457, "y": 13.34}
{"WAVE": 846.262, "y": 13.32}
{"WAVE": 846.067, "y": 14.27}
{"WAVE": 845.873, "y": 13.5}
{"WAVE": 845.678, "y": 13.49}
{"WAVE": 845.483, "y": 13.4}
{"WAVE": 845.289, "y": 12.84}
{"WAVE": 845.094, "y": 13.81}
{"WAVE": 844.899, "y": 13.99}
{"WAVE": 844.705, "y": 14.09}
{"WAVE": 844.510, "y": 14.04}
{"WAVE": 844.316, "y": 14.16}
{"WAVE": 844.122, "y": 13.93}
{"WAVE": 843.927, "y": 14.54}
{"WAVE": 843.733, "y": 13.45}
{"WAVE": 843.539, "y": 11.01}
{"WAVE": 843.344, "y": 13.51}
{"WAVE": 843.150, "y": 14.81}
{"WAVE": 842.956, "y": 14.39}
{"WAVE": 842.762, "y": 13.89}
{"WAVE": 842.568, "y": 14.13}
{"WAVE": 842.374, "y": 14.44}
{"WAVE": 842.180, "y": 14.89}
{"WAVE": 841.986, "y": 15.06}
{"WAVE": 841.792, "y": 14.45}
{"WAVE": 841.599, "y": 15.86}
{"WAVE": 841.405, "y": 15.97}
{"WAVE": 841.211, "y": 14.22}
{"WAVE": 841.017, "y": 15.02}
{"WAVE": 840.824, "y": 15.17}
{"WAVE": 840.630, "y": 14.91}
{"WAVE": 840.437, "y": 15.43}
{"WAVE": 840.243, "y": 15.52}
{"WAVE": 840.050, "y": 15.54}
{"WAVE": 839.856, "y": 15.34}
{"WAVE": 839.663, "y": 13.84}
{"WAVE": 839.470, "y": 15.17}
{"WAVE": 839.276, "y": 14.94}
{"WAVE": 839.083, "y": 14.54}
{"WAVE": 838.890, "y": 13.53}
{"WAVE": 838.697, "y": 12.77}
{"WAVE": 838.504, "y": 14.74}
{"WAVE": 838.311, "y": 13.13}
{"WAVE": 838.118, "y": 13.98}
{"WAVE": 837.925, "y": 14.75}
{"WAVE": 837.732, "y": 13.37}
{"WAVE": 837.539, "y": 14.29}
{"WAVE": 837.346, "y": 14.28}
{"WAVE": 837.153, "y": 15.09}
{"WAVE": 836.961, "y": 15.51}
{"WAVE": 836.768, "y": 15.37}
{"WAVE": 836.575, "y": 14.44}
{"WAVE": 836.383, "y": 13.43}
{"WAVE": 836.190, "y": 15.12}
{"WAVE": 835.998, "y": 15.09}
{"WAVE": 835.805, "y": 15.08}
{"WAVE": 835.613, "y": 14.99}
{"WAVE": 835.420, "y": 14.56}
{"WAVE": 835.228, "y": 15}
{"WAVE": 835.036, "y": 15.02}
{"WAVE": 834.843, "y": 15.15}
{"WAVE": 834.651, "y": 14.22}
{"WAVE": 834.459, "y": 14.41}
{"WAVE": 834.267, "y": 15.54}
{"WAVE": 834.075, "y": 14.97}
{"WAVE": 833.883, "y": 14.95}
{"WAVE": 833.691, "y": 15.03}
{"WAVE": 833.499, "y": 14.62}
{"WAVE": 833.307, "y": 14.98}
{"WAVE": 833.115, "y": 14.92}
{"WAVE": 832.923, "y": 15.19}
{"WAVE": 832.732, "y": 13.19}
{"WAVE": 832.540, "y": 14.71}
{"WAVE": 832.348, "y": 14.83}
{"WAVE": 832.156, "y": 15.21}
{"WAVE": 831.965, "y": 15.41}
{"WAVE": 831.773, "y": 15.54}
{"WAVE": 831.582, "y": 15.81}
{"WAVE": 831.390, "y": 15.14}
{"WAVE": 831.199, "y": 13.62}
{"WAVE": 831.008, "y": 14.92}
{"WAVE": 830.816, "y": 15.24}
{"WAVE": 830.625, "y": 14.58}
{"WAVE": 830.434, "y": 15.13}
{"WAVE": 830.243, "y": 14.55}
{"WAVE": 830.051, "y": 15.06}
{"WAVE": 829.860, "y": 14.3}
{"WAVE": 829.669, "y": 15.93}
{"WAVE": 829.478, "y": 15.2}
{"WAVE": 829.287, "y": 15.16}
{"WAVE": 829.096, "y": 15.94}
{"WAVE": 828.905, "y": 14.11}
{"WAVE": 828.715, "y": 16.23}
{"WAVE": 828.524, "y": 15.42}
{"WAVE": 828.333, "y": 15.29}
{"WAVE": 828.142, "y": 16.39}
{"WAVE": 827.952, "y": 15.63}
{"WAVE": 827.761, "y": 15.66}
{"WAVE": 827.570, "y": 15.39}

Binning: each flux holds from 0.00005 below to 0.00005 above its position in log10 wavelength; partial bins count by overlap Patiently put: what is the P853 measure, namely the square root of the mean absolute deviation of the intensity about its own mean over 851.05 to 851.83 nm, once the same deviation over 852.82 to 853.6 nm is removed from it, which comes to 0.36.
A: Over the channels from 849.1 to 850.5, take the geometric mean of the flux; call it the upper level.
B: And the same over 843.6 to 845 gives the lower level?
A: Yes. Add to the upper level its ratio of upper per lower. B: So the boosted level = 14.1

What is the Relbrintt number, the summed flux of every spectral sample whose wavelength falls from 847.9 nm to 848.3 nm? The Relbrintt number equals 26.7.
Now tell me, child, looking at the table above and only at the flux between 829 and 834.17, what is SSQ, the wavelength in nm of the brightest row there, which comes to 829.096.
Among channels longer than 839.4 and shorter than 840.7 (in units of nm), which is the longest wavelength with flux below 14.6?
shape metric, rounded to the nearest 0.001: 839.663 nm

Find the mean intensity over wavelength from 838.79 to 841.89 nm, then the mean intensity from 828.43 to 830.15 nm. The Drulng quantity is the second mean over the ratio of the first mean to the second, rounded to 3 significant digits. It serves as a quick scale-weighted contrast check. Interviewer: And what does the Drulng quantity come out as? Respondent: 15.6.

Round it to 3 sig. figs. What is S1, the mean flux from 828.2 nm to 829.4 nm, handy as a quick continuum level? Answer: 15.4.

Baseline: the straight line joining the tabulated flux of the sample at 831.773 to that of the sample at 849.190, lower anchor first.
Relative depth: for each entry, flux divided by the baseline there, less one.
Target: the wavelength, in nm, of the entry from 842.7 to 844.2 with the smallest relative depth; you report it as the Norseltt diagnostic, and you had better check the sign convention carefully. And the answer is 843.539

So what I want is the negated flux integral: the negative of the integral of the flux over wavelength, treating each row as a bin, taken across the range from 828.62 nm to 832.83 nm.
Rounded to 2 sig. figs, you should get -63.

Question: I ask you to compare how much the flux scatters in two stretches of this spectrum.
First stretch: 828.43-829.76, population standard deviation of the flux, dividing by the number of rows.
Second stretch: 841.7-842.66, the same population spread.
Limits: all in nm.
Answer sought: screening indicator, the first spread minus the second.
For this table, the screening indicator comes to 0.3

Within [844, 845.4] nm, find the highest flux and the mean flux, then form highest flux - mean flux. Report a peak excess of 0.32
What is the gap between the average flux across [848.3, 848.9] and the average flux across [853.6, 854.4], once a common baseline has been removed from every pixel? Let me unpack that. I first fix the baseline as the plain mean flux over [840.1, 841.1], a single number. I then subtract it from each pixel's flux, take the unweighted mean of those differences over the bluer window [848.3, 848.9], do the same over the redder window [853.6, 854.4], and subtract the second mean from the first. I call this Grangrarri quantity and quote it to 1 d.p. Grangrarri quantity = 1.6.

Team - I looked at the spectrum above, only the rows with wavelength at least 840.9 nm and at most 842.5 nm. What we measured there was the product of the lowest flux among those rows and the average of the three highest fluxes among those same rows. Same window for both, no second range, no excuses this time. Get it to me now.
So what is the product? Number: 222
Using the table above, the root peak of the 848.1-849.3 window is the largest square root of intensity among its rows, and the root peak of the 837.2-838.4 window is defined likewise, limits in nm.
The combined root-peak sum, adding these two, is 7.63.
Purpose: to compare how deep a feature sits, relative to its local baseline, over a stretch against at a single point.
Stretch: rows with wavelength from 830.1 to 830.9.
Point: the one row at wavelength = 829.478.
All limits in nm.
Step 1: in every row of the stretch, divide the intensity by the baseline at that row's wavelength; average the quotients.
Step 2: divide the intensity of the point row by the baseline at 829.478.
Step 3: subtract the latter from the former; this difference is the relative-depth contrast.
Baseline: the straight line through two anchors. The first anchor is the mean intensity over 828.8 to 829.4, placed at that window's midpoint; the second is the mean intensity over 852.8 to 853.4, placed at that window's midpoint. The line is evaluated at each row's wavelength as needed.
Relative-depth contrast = -0.016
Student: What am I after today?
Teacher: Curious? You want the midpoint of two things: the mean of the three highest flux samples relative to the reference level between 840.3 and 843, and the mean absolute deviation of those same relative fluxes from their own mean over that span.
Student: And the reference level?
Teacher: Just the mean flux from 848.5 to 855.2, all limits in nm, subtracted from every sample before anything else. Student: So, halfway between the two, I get 1.54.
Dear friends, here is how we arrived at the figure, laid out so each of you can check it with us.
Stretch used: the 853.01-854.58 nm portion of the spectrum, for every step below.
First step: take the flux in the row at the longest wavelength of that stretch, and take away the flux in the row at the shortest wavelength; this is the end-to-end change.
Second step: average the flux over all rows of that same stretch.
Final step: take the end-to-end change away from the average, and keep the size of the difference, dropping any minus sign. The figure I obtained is 13.6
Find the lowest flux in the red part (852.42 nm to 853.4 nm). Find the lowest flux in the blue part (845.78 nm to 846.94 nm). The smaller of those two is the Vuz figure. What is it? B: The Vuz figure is 12.2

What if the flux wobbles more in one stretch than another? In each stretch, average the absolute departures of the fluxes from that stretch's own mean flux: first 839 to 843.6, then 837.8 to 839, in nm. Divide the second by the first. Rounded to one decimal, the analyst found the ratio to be 1.0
